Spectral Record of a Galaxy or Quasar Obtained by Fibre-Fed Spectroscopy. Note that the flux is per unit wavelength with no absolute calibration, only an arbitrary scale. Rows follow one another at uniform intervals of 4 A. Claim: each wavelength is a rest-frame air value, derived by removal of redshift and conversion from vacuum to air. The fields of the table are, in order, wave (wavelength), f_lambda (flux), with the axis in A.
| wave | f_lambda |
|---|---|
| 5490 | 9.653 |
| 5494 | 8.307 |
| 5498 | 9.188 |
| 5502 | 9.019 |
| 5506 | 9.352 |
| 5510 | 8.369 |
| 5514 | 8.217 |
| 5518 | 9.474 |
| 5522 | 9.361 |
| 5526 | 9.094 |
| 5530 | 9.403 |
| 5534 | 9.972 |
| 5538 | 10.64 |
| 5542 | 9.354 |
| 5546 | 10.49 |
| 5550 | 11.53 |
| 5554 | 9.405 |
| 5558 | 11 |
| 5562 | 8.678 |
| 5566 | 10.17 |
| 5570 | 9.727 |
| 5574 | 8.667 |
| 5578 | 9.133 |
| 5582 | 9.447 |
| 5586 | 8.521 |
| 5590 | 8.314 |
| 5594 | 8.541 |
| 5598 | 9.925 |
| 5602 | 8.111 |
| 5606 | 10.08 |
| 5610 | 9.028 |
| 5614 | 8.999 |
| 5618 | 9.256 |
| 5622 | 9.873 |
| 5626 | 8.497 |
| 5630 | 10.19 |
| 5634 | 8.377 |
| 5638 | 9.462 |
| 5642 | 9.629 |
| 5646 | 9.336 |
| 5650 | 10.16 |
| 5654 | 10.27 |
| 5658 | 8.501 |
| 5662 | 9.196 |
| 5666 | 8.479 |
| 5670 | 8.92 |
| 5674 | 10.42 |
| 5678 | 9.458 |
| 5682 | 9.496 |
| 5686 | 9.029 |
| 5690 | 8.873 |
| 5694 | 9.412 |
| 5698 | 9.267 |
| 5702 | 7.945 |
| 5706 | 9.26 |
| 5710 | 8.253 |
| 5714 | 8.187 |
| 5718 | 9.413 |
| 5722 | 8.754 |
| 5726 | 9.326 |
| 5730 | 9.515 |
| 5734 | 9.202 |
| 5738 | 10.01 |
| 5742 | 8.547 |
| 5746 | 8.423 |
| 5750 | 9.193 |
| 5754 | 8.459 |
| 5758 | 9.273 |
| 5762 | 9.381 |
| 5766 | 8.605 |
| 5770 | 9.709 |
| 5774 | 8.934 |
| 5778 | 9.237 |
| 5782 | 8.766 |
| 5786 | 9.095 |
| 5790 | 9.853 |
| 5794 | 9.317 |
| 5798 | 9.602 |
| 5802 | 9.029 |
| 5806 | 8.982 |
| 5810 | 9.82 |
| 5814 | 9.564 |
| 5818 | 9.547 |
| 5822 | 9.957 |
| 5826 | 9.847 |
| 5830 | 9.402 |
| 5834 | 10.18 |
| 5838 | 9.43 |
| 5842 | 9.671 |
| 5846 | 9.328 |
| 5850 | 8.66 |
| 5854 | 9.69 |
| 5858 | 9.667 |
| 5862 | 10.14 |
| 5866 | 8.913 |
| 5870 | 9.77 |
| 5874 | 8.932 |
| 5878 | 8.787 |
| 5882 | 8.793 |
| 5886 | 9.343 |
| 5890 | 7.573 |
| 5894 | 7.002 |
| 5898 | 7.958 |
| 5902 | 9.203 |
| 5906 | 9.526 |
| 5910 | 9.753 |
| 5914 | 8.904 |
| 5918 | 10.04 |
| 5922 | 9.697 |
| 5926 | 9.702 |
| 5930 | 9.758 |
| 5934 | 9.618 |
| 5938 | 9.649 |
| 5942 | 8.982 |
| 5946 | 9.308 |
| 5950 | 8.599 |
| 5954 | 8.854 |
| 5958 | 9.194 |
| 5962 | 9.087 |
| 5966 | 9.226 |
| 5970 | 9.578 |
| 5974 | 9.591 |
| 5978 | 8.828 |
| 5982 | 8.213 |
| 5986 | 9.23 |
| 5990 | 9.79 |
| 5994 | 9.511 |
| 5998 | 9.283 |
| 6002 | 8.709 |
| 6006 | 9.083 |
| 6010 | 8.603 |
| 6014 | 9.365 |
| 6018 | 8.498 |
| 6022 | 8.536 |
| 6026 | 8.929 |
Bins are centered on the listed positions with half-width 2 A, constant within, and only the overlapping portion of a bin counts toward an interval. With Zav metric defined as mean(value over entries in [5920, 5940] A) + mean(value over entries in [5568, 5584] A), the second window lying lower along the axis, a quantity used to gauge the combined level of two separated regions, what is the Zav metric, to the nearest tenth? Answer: 18.9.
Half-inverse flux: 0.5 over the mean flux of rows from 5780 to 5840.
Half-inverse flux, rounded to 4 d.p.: 0.0527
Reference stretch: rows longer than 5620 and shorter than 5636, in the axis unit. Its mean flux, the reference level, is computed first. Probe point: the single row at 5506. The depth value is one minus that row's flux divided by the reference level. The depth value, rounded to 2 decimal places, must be -0.01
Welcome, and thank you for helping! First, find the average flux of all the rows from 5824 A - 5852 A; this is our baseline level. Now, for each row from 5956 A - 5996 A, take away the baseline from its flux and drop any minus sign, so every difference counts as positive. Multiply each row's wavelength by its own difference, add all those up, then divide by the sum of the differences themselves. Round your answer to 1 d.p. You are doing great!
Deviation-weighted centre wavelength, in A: 5976.3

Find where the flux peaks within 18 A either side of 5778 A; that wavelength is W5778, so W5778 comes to 5790 A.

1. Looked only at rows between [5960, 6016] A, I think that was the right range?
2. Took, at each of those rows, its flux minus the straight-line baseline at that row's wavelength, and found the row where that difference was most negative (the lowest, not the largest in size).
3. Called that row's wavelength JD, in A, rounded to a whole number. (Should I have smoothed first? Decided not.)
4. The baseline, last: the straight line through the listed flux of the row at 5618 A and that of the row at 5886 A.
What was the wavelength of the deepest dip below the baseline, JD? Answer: 5982 A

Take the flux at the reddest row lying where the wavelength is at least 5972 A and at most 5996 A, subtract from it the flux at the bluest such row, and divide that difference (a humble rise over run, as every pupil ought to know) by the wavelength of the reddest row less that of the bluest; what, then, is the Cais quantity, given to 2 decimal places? 0.00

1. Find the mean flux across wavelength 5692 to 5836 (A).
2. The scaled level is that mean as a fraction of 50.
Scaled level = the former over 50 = 0.184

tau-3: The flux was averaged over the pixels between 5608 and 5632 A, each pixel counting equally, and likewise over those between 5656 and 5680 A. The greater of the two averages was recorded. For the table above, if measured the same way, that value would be 9.3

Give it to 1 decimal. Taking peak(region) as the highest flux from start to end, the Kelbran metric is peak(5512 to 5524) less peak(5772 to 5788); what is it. 0.2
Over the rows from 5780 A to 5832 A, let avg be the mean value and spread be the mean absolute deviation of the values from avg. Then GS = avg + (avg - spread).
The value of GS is 18.6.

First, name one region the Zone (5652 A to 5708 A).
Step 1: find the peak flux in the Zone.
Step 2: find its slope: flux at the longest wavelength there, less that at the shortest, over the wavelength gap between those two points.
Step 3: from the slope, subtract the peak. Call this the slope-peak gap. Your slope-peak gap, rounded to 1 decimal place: -10.4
